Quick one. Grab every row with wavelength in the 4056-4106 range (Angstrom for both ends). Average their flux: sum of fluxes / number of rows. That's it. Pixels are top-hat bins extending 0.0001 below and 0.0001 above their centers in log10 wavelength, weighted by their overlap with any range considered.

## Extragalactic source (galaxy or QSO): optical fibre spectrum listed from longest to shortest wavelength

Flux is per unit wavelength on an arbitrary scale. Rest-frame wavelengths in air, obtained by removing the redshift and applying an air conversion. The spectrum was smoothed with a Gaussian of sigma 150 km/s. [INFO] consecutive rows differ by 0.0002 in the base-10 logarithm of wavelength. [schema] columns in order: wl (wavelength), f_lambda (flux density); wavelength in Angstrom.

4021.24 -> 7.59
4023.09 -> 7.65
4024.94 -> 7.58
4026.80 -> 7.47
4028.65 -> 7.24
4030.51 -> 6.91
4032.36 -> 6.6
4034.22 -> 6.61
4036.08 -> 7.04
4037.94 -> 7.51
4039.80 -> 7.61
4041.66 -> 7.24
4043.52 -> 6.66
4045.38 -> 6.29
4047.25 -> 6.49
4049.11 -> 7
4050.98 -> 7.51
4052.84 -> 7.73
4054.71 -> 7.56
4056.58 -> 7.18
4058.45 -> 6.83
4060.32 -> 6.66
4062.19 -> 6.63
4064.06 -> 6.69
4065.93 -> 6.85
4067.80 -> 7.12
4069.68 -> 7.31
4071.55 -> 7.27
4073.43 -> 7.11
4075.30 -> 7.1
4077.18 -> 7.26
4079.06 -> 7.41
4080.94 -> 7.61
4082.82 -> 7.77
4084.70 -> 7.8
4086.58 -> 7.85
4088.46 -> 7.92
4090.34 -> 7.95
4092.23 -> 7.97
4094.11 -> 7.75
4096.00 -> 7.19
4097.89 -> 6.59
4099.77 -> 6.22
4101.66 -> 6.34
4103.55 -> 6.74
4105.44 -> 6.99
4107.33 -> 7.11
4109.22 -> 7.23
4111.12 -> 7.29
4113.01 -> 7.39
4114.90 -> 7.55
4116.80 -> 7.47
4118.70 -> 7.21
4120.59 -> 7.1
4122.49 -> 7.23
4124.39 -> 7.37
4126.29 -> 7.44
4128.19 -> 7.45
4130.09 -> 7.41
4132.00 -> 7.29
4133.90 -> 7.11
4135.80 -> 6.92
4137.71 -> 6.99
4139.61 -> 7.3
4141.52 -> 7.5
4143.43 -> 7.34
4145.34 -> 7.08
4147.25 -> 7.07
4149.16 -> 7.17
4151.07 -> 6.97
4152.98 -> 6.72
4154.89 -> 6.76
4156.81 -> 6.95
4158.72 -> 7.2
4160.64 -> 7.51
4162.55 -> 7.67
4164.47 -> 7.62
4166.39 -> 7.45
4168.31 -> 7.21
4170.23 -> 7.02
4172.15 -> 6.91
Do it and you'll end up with 7.19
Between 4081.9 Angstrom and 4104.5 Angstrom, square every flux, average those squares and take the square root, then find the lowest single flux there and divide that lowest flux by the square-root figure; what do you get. 0.84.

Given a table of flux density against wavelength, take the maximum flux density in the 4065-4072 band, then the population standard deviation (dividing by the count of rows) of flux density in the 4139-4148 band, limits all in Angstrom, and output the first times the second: 1.2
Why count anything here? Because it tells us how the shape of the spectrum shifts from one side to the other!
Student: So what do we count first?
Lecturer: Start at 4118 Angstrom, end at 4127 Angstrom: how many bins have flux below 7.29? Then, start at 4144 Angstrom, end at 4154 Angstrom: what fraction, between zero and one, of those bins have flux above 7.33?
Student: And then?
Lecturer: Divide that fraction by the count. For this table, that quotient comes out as 0.00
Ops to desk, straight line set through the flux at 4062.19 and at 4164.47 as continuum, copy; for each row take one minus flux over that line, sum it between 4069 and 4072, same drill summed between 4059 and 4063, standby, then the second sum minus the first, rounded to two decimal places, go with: 0.17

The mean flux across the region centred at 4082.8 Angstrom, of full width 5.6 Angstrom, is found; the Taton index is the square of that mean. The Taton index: 59.7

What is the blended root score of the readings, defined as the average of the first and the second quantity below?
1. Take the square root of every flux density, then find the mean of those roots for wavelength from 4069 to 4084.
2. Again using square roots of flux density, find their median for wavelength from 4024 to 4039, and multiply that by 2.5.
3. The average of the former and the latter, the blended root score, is 4.70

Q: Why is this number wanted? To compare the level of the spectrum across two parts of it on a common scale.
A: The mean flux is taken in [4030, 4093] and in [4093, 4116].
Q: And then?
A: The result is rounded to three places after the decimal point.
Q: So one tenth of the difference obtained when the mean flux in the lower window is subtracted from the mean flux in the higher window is -0.017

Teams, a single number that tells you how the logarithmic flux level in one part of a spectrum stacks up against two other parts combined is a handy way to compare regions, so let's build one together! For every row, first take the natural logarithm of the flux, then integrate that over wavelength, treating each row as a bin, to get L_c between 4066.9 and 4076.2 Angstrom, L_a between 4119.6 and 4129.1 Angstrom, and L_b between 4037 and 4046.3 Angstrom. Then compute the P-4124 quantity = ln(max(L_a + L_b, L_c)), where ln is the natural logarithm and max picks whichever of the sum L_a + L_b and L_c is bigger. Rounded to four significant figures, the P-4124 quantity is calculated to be 3.613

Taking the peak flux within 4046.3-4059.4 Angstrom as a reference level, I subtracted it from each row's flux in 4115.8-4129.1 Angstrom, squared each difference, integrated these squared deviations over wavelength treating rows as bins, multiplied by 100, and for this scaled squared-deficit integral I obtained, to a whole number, 242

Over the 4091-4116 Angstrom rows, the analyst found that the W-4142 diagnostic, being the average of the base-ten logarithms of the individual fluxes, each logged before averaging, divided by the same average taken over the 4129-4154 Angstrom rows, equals 1.00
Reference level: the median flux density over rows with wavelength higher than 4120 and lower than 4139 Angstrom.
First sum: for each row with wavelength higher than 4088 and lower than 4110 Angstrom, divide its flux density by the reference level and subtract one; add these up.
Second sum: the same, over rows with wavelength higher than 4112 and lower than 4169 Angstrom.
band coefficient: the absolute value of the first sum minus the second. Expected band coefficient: 0.11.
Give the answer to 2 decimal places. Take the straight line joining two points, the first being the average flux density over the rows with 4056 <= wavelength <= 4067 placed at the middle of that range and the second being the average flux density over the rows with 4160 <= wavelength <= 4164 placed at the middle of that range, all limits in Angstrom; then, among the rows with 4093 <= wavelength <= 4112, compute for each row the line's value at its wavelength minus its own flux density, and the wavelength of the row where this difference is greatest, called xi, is 4099.77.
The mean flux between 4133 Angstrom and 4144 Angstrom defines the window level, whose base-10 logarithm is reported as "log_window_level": 0.857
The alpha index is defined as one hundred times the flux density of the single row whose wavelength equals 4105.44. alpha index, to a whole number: 699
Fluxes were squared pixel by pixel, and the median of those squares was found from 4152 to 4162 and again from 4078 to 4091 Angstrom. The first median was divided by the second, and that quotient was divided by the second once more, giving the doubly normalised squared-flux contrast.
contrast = 0.013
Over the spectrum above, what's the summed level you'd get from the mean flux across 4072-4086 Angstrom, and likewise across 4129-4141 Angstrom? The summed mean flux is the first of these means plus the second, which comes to 14.6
